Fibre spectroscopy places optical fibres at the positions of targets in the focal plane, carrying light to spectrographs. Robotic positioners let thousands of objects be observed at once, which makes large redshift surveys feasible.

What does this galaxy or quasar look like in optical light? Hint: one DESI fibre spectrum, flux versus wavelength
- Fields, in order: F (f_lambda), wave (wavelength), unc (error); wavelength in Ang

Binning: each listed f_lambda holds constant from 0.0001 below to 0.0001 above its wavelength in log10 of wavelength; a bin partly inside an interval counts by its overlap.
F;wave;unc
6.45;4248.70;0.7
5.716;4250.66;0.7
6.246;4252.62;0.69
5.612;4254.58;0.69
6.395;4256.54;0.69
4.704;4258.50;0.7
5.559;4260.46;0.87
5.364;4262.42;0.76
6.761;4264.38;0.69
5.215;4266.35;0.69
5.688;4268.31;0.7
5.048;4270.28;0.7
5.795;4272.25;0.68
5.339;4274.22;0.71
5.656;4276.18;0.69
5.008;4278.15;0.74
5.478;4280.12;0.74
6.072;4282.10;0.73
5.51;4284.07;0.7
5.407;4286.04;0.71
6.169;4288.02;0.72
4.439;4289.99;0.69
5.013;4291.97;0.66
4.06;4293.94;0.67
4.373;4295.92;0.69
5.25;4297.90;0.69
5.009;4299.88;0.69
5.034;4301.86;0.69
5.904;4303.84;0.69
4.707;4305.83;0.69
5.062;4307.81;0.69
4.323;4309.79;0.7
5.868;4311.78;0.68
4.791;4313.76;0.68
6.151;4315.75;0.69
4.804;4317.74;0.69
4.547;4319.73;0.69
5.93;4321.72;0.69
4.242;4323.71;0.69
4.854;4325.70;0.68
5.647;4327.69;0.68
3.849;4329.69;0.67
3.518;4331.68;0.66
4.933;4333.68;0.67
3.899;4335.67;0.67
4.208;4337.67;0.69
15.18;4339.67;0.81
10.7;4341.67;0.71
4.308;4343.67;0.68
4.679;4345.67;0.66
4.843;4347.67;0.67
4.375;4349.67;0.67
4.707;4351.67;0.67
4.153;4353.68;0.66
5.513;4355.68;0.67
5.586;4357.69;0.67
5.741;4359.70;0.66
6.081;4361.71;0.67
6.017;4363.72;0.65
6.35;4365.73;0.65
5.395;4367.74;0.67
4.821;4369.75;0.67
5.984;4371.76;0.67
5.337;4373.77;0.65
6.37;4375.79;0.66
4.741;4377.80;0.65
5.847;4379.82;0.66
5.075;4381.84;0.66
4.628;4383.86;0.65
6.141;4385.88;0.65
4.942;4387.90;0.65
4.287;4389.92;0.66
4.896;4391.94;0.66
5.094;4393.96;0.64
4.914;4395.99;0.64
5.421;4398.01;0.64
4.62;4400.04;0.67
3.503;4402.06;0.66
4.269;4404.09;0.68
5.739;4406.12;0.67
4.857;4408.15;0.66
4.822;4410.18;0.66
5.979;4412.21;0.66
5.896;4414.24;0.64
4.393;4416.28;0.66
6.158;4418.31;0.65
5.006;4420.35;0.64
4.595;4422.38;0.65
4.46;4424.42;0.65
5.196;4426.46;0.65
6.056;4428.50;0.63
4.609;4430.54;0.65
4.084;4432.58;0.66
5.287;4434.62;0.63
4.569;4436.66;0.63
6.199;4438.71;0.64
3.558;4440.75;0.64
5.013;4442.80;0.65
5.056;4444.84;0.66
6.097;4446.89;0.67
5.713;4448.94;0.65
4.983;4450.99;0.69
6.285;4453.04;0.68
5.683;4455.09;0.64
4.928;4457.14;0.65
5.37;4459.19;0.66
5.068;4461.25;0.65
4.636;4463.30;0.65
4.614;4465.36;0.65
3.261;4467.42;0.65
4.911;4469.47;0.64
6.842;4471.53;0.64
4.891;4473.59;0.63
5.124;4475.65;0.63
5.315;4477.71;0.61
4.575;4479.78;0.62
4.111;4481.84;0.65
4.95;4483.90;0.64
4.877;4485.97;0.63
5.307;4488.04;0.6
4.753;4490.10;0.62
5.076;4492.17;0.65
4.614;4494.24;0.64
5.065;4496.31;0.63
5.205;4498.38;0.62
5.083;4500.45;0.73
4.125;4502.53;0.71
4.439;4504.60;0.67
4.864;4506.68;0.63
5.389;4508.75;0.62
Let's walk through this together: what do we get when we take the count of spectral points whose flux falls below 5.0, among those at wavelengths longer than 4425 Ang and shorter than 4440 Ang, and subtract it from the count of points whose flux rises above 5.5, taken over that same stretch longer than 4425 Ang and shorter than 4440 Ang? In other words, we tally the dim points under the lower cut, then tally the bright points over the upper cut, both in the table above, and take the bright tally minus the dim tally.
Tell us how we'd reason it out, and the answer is -1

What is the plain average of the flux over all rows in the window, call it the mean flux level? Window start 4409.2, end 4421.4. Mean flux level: 5.4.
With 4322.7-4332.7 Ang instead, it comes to 4.4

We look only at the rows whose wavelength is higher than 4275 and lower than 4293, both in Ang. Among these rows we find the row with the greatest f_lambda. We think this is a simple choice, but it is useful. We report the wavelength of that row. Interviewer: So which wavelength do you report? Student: 4288.02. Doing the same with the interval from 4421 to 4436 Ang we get 4428.50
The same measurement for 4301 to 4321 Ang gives 4315.75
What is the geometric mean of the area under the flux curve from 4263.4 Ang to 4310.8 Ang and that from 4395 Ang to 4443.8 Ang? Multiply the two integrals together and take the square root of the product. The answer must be 246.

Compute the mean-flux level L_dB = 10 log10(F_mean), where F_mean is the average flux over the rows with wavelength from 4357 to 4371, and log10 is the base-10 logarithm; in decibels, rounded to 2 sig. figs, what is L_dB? 7.6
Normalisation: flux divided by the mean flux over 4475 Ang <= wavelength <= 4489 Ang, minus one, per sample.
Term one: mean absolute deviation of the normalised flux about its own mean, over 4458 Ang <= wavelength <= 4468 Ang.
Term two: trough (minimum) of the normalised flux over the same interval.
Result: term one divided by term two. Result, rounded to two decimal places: -0.33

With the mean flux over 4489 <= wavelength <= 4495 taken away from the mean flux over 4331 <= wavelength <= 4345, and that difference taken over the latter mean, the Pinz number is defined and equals 0.28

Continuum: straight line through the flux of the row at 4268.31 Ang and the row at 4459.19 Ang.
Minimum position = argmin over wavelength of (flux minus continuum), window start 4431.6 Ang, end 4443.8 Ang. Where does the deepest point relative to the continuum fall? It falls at 4440.75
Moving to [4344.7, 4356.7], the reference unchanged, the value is 4353.68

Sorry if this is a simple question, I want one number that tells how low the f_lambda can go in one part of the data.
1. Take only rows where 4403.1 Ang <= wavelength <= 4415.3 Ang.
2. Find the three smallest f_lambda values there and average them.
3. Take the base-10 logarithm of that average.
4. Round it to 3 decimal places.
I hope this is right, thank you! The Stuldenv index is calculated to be 0.667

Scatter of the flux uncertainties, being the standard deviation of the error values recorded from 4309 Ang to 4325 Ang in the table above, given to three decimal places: 0.006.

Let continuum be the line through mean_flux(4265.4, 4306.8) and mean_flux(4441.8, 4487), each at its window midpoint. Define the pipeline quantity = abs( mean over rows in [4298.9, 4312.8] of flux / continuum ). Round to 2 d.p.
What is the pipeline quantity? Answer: 0.98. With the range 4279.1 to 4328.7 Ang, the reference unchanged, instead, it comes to 0.98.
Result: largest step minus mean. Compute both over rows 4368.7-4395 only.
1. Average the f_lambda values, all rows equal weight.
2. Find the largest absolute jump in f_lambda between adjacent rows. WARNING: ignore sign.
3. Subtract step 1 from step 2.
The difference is -3.6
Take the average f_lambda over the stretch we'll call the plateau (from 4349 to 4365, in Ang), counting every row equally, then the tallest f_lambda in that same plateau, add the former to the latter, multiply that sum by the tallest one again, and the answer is 69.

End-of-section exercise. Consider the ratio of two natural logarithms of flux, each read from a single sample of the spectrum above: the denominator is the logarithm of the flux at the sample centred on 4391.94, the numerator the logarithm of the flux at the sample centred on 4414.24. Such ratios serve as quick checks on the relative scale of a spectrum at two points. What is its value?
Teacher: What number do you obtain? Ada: 1.12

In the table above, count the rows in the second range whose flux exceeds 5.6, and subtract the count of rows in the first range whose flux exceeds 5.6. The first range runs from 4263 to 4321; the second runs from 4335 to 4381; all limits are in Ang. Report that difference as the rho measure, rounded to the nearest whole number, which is 0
